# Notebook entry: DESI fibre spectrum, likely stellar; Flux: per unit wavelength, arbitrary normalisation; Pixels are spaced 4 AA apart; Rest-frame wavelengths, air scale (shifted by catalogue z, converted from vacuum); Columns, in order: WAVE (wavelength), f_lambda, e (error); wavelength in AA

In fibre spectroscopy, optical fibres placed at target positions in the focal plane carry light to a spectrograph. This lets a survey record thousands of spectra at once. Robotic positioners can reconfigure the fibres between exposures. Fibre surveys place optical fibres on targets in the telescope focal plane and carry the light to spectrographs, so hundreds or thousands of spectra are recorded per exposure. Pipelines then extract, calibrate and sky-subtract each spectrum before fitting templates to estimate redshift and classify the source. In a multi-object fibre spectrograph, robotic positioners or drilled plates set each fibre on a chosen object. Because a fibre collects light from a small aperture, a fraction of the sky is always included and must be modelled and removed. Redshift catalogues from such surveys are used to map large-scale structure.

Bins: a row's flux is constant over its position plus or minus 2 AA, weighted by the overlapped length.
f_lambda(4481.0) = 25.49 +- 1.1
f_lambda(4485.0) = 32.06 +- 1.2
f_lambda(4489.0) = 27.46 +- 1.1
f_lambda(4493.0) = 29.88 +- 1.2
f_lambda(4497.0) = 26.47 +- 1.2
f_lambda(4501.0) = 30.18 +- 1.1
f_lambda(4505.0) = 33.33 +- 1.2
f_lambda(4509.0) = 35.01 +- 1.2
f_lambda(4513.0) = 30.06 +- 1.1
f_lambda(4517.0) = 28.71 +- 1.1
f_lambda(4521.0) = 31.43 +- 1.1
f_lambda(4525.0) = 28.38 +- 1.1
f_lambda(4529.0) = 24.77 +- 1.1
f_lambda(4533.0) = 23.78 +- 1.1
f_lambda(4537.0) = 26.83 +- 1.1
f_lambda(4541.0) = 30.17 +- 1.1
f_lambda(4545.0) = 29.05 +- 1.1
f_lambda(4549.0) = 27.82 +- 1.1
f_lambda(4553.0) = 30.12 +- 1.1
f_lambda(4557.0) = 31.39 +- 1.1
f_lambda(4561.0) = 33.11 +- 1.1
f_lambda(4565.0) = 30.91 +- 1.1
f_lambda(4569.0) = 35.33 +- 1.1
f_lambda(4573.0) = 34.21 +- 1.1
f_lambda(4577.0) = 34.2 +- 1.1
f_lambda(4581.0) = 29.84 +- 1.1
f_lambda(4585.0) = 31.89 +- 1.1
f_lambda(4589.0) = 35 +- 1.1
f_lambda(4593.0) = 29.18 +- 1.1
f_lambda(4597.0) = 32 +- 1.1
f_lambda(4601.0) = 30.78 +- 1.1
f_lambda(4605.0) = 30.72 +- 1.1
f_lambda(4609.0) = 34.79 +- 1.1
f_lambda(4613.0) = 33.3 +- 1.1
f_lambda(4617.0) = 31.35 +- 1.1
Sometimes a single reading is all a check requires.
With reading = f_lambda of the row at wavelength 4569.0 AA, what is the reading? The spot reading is 35.33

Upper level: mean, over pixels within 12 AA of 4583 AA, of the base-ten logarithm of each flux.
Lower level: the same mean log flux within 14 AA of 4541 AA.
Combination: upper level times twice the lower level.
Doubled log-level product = 4.34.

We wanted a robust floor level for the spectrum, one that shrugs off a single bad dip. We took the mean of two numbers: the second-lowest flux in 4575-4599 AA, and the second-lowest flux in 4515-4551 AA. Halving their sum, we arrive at 27.3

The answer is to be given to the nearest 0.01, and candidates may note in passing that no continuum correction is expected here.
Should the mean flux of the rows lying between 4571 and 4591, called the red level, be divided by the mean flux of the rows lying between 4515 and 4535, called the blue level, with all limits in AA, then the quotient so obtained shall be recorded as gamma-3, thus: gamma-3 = 1.20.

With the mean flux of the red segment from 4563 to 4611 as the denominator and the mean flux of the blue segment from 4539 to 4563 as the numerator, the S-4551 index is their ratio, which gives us 0.934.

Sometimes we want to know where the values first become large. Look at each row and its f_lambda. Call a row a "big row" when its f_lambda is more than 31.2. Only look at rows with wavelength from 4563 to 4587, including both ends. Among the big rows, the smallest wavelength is 4569.0 AA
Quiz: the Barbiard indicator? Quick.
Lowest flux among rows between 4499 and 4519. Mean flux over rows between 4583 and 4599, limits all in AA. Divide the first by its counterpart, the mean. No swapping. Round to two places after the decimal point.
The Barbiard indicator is 0.90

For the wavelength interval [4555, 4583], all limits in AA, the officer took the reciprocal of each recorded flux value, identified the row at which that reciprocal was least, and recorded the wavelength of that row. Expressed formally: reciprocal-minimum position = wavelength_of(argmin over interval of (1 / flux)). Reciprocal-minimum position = 4569.0 AA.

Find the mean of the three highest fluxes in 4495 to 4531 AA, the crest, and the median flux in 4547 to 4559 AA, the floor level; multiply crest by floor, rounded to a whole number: 1002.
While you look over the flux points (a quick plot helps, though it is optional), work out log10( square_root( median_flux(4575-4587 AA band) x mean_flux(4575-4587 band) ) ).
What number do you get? 1.50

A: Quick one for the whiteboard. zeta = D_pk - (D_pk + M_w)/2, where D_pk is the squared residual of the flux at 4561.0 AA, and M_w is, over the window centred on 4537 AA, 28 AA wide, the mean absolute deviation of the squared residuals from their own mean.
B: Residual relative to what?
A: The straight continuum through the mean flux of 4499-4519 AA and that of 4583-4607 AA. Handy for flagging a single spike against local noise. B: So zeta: -7.3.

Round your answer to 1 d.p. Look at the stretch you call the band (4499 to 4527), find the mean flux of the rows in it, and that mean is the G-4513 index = 31.0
